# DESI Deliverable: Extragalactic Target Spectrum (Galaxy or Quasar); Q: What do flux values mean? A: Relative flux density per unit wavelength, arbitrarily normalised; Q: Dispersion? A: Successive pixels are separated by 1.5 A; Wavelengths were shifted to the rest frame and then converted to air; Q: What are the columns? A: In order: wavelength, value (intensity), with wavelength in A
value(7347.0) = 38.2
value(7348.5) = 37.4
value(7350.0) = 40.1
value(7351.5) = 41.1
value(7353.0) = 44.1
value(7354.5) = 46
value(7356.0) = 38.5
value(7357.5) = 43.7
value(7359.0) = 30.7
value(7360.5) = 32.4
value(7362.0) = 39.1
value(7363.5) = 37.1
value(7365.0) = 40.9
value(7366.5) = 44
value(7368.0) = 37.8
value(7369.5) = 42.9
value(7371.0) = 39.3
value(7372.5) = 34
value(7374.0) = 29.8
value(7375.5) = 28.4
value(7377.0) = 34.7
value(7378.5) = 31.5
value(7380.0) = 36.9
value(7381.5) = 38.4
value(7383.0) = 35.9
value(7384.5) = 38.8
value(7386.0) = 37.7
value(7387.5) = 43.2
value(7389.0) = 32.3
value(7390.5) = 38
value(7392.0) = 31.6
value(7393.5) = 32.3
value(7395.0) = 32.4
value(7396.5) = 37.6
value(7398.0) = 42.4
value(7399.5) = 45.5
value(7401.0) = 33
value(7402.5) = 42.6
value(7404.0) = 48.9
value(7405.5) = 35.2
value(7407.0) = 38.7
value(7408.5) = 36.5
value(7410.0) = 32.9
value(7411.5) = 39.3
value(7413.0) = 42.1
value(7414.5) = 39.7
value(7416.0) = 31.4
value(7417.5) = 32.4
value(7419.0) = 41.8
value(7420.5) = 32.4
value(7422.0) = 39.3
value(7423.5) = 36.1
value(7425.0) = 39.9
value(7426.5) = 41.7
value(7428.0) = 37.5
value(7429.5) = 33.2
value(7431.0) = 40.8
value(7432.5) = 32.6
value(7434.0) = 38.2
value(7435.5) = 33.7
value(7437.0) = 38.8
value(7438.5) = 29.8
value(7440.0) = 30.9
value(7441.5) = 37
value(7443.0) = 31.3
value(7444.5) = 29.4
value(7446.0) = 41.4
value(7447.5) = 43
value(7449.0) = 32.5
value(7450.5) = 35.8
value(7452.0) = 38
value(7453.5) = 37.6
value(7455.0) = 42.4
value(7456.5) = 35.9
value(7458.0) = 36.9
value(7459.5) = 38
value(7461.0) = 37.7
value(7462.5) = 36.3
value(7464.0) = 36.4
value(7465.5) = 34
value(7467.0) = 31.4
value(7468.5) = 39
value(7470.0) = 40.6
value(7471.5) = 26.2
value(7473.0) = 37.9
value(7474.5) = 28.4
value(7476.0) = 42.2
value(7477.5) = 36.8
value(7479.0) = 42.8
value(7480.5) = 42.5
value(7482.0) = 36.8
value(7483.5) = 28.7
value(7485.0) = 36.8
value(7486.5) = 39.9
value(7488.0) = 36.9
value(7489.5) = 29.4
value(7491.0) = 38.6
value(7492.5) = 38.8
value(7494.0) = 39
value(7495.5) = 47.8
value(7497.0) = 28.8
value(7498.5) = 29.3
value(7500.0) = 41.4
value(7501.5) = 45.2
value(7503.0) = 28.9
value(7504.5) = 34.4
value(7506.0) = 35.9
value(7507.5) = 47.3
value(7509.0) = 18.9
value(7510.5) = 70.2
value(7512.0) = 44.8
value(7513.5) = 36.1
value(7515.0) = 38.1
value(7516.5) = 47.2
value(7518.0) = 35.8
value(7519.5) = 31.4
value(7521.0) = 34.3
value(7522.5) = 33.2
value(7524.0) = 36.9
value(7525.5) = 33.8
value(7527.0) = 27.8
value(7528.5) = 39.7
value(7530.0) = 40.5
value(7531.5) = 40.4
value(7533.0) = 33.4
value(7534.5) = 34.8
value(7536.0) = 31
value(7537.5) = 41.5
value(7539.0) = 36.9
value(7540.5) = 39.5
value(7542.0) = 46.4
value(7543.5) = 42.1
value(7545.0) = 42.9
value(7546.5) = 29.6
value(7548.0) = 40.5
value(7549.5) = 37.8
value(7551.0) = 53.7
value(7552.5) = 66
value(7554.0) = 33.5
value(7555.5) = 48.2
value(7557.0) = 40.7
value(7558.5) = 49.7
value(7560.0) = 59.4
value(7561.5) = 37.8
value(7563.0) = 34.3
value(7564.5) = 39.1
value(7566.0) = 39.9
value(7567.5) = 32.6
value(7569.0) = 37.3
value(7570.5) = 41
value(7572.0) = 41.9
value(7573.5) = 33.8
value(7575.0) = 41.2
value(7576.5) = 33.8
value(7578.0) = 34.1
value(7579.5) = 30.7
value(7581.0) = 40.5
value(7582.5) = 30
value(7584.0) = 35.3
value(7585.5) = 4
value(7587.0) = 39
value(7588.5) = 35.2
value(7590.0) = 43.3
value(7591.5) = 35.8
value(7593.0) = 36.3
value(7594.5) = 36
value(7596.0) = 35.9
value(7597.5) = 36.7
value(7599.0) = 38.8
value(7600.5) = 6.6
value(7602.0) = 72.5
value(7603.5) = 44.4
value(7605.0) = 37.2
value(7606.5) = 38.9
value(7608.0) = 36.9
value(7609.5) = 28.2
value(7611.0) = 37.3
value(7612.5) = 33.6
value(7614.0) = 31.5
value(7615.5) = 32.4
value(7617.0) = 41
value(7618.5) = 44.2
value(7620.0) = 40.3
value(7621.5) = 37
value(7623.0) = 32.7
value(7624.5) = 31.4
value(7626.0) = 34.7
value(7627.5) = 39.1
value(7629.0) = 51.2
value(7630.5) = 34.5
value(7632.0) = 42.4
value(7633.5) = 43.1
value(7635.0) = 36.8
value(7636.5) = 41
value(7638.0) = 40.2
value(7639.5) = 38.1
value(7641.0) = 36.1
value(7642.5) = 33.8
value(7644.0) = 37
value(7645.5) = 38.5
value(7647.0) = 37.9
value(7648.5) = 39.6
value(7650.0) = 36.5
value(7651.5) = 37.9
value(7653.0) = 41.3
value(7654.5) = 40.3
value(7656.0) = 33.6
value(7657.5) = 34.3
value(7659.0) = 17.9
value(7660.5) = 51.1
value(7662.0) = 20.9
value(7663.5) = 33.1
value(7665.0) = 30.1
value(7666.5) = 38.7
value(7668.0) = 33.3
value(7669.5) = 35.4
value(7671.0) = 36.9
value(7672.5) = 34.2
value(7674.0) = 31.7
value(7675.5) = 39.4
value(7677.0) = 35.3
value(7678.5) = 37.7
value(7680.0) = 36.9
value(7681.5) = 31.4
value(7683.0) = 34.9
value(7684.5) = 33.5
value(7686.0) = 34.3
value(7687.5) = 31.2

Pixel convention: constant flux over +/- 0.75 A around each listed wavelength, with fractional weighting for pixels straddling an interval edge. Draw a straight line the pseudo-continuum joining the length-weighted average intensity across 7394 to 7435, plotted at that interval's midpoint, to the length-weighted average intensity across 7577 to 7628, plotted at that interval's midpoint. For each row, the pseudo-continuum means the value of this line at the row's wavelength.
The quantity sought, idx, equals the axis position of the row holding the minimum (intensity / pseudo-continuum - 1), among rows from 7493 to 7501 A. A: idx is 7497.0 A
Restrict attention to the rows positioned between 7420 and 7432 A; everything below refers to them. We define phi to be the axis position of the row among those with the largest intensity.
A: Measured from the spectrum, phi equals 7426.5 A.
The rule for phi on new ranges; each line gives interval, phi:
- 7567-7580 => 7572.0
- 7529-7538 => 7537.5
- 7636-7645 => 7636.5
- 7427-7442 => 7431.0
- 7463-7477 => 7476.0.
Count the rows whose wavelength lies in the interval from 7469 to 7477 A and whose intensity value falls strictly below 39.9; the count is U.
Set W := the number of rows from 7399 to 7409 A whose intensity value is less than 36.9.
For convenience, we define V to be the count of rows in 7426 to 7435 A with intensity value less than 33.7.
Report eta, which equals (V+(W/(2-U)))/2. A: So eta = -0.5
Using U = 3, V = 2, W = 3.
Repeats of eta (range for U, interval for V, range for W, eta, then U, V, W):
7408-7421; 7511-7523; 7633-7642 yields 0.8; 7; 2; 2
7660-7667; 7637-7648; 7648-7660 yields -1.0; 4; 0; 4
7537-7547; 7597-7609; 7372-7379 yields -2.0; 3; 1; 5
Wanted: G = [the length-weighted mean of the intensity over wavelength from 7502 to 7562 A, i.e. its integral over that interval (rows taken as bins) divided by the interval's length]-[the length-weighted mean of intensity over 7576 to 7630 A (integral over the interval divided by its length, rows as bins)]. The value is 4.0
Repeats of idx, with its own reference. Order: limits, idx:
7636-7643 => 7642.5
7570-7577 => 7573.5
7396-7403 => 7401.0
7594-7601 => 7600.5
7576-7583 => 7582.5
